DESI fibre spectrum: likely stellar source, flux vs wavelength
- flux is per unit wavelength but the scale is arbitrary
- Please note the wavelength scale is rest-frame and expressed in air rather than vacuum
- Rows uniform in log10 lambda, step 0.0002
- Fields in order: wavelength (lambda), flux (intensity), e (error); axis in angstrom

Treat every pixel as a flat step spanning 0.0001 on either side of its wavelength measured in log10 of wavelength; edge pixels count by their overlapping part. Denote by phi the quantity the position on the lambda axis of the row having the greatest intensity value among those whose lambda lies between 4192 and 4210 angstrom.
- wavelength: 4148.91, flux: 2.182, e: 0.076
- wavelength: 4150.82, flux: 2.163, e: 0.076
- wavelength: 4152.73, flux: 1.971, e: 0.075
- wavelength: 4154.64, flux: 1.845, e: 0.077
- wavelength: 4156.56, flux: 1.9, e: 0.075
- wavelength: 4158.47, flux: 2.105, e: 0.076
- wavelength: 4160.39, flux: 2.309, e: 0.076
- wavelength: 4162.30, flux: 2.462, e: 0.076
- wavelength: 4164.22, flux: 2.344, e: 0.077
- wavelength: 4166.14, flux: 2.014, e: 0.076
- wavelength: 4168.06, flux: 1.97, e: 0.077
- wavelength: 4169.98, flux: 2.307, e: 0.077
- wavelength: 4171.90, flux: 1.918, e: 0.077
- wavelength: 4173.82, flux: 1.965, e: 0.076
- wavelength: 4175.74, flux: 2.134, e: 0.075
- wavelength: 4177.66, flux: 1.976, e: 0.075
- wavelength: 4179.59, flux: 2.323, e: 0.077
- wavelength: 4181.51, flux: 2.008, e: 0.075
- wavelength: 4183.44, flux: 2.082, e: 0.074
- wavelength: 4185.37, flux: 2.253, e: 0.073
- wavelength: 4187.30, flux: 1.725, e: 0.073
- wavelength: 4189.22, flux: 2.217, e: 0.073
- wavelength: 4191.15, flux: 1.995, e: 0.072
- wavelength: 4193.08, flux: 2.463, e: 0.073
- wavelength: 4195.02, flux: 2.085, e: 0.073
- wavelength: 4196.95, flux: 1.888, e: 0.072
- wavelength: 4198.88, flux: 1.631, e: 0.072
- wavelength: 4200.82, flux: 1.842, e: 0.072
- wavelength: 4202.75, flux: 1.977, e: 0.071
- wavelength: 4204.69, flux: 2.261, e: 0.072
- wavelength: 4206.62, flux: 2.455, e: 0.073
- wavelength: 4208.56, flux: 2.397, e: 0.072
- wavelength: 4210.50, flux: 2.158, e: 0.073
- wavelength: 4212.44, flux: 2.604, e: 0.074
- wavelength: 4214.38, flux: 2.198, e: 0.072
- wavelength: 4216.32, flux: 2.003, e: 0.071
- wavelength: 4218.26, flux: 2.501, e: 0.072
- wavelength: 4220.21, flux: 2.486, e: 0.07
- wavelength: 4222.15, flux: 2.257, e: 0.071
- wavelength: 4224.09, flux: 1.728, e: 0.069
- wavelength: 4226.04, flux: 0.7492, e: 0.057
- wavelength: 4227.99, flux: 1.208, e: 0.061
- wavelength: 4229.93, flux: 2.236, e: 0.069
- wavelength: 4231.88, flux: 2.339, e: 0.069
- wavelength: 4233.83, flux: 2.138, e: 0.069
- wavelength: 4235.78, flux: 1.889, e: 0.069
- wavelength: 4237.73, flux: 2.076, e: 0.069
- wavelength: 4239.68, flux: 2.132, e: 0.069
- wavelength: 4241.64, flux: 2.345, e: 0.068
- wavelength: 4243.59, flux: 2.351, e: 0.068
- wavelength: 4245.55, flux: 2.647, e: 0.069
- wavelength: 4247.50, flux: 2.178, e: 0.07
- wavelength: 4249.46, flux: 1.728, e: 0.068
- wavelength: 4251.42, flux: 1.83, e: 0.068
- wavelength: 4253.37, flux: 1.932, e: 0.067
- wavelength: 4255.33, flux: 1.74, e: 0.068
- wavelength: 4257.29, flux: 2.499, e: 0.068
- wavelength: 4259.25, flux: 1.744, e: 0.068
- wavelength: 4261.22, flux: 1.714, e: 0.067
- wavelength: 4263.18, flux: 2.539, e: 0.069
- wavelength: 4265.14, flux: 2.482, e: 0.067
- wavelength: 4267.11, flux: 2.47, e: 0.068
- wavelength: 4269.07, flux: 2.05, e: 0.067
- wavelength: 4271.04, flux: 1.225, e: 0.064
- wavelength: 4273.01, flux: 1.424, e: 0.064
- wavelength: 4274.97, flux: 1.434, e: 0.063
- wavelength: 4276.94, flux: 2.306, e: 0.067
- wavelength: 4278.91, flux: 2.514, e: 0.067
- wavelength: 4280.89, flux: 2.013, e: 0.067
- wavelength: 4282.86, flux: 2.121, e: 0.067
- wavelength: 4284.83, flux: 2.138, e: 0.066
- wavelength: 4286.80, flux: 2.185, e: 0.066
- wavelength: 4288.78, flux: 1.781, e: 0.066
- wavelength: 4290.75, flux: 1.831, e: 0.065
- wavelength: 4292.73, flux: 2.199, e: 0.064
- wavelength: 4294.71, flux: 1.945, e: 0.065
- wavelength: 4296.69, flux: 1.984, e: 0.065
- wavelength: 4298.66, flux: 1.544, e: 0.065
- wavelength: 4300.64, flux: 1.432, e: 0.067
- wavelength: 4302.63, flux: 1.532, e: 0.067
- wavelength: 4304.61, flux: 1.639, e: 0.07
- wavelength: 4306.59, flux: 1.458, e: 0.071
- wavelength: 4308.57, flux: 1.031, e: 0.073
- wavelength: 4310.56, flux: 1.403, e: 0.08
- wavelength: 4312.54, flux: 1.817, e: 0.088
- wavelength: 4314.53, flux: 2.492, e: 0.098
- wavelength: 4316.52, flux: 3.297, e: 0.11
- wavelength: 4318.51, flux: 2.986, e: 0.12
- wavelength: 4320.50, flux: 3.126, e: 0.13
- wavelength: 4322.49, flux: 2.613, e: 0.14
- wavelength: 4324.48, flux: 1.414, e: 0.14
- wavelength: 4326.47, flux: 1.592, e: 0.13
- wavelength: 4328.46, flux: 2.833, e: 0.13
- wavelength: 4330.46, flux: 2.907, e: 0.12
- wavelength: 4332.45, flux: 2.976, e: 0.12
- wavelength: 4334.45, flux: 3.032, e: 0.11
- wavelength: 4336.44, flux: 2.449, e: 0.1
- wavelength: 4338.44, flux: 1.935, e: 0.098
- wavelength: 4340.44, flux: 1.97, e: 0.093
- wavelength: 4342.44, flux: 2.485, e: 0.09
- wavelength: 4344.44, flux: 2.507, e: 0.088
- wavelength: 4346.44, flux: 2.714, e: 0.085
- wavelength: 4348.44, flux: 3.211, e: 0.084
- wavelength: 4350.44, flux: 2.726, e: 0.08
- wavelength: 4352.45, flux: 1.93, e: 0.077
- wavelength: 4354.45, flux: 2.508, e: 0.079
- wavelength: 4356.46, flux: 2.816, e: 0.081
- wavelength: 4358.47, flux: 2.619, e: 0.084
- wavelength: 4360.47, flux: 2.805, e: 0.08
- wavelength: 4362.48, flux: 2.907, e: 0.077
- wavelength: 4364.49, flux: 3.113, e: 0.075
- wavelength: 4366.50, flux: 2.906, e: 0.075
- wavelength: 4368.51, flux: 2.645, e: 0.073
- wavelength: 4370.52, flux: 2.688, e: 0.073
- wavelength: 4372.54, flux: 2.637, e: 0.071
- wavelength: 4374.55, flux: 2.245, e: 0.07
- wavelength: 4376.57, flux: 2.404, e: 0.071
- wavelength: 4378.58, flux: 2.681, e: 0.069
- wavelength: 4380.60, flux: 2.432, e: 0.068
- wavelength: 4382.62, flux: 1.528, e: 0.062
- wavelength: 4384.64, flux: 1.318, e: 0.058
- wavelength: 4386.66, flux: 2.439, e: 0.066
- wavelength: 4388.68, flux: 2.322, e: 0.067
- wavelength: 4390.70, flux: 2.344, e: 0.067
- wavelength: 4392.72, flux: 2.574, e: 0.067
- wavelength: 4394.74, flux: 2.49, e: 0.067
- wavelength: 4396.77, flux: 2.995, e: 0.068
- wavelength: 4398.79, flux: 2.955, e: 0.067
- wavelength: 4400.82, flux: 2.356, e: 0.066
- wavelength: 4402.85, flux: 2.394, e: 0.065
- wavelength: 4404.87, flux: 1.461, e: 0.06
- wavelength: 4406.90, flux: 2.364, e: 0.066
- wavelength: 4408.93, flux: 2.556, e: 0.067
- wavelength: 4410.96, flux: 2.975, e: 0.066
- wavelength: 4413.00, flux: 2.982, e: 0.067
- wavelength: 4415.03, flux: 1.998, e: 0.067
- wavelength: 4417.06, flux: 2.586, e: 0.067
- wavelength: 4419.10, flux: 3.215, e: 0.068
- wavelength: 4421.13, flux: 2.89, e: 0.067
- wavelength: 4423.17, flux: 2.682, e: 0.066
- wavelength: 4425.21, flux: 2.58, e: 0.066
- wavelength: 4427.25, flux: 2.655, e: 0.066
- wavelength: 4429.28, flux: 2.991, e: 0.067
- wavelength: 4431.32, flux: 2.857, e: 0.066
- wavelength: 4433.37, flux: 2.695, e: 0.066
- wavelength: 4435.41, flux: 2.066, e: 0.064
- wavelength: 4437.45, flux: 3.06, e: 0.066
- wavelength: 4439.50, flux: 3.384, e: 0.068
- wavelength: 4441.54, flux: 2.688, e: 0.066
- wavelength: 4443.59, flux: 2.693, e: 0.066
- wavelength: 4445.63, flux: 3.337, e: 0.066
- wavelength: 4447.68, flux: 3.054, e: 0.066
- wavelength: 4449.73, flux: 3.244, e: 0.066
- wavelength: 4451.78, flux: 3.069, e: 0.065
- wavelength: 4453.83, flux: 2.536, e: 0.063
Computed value 4193.08 angstrom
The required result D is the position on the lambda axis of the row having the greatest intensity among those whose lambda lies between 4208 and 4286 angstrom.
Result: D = 4245.55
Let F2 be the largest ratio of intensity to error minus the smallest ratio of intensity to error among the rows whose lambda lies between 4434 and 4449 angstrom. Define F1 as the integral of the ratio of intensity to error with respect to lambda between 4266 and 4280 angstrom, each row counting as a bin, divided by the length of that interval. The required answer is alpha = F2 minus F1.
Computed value -10.8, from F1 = 29.1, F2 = 18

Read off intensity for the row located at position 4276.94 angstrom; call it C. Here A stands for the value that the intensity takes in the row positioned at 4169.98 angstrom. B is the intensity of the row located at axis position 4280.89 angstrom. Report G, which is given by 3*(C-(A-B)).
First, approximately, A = 2.307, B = 2.013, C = 2.306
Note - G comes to 6.0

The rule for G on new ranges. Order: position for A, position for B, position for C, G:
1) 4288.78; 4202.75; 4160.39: 7.5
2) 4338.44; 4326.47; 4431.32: 7.5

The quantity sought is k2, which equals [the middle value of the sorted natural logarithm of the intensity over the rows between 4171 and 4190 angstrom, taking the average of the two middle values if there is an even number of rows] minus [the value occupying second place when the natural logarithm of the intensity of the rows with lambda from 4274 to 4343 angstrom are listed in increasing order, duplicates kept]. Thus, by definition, 0.38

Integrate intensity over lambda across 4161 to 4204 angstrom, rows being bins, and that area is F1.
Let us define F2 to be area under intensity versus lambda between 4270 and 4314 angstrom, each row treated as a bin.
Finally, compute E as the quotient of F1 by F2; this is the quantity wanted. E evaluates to 1.1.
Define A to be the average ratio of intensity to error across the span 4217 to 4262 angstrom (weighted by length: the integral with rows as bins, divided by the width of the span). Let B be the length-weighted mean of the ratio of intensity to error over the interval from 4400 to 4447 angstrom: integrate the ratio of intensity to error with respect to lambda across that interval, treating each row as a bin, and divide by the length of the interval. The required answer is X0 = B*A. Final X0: 1194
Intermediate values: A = 29.5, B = 40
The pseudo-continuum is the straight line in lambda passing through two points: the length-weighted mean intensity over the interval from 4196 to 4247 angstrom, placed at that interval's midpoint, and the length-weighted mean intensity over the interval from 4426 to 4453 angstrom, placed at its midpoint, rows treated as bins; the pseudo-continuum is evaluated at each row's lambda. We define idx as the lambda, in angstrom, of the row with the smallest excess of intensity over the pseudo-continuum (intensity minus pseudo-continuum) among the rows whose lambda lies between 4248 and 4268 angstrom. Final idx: 4261.22 angstrom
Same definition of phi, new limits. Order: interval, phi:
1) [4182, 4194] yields 4193.08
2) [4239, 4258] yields 4245.55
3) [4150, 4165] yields 4162.30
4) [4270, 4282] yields 4278.91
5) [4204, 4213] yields 4212.44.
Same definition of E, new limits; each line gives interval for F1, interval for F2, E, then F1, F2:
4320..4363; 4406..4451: 0.9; 109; 126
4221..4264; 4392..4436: 0.7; 86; 115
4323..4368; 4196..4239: 1.3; 115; 88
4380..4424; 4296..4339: 1.2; 108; 93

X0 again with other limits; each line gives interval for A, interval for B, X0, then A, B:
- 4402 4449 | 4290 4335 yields 941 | 40.9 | 23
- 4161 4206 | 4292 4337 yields 641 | 28.1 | 23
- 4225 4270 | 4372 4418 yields 1079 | 30.1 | 36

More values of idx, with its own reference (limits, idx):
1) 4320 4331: 4324.48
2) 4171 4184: 4171.90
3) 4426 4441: 4435.41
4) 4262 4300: 4271.04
